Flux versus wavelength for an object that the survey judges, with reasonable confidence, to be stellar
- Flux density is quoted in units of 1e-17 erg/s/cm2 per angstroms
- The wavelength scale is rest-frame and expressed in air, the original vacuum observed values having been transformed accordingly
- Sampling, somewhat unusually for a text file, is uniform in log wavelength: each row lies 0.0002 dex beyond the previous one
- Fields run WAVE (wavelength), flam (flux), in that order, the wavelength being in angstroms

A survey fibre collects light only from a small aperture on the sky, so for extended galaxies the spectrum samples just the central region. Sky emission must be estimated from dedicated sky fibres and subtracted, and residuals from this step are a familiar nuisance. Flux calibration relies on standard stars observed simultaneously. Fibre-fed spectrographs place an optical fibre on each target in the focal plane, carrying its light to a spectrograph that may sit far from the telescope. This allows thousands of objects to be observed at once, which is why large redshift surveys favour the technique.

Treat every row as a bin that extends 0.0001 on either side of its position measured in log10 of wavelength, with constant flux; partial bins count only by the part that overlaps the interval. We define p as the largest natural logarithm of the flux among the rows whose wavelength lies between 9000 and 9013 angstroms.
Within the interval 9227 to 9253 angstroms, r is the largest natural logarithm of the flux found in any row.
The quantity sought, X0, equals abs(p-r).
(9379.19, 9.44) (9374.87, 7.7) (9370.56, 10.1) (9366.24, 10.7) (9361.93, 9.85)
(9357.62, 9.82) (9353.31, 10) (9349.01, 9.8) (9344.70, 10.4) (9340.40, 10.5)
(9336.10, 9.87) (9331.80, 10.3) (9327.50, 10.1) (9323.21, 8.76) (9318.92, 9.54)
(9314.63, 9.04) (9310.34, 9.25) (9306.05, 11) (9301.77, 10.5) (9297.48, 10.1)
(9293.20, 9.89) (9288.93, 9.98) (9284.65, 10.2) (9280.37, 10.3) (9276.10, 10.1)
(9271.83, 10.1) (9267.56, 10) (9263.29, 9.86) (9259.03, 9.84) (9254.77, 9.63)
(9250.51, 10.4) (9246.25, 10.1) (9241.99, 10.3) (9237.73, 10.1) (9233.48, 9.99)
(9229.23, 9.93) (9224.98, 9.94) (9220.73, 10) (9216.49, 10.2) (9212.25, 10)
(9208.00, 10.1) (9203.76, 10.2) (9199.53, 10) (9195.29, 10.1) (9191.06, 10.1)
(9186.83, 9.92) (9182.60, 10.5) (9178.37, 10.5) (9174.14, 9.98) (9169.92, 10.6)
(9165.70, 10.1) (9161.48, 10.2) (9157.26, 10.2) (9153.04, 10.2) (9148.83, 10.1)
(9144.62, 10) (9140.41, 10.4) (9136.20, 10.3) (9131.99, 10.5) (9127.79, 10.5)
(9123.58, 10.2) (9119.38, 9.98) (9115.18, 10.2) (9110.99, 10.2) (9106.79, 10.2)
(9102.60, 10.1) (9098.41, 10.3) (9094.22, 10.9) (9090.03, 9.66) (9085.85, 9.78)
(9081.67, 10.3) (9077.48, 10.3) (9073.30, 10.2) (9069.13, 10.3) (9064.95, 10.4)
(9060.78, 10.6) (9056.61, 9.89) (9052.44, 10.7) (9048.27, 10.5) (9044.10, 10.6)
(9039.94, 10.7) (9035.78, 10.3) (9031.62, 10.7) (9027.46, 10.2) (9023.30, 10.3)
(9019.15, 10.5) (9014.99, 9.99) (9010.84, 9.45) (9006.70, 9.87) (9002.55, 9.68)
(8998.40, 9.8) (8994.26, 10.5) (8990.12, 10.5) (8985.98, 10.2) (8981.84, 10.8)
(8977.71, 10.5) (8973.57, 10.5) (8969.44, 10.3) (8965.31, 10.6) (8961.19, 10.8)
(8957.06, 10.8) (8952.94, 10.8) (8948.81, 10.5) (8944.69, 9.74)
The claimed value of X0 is 0.052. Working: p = 2.29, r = 2.34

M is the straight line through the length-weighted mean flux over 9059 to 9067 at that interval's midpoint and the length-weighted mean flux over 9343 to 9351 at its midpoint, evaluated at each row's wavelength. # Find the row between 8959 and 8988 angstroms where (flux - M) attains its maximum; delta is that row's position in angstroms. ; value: 8981.84 angstroms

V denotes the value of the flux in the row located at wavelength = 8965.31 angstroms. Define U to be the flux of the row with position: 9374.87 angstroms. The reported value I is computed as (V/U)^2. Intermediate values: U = 7.7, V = 10.6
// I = 1.90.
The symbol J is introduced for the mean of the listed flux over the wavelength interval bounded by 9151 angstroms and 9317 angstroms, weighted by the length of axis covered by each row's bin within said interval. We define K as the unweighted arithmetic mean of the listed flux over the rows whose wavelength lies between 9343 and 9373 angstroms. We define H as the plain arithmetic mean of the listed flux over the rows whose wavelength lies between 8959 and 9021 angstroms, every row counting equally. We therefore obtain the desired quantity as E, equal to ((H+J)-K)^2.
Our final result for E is 105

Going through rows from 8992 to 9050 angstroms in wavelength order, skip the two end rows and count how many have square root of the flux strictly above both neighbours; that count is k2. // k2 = 4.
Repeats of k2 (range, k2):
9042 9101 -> 3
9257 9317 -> 2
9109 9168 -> 1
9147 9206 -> 1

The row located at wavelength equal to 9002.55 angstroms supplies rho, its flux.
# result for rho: 9.68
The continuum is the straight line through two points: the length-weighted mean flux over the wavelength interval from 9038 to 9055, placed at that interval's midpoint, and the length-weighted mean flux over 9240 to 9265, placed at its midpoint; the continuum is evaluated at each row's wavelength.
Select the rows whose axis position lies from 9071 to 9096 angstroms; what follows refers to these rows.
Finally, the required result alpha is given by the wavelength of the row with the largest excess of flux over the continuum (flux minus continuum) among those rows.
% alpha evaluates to 9094.22 angstroms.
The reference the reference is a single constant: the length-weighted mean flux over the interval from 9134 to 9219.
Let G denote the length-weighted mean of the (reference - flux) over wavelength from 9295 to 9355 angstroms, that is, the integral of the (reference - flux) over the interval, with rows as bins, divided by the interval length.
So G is 0.25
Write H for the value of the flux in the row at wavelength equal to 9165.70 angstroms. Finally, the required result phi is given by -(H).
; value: -10.1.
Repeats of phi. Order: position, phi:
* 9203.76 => -10.2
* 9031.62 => -10.7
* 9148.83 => -10.1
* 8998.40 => -9.8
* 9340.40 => -10.5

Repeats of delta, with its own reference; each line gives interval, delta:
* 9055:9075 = 9060.78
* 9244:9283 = 9250.51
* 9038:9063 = 9052.44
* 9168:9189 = 9169.92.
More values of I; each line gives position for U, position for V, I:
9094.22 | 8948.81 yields 0.93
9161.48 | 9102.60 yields 0.98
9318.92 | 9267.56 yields 1.10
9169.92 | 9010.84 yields 0.79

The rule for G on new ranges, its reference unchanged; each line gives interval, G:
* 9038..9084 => -0.22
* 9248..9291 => 0.14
